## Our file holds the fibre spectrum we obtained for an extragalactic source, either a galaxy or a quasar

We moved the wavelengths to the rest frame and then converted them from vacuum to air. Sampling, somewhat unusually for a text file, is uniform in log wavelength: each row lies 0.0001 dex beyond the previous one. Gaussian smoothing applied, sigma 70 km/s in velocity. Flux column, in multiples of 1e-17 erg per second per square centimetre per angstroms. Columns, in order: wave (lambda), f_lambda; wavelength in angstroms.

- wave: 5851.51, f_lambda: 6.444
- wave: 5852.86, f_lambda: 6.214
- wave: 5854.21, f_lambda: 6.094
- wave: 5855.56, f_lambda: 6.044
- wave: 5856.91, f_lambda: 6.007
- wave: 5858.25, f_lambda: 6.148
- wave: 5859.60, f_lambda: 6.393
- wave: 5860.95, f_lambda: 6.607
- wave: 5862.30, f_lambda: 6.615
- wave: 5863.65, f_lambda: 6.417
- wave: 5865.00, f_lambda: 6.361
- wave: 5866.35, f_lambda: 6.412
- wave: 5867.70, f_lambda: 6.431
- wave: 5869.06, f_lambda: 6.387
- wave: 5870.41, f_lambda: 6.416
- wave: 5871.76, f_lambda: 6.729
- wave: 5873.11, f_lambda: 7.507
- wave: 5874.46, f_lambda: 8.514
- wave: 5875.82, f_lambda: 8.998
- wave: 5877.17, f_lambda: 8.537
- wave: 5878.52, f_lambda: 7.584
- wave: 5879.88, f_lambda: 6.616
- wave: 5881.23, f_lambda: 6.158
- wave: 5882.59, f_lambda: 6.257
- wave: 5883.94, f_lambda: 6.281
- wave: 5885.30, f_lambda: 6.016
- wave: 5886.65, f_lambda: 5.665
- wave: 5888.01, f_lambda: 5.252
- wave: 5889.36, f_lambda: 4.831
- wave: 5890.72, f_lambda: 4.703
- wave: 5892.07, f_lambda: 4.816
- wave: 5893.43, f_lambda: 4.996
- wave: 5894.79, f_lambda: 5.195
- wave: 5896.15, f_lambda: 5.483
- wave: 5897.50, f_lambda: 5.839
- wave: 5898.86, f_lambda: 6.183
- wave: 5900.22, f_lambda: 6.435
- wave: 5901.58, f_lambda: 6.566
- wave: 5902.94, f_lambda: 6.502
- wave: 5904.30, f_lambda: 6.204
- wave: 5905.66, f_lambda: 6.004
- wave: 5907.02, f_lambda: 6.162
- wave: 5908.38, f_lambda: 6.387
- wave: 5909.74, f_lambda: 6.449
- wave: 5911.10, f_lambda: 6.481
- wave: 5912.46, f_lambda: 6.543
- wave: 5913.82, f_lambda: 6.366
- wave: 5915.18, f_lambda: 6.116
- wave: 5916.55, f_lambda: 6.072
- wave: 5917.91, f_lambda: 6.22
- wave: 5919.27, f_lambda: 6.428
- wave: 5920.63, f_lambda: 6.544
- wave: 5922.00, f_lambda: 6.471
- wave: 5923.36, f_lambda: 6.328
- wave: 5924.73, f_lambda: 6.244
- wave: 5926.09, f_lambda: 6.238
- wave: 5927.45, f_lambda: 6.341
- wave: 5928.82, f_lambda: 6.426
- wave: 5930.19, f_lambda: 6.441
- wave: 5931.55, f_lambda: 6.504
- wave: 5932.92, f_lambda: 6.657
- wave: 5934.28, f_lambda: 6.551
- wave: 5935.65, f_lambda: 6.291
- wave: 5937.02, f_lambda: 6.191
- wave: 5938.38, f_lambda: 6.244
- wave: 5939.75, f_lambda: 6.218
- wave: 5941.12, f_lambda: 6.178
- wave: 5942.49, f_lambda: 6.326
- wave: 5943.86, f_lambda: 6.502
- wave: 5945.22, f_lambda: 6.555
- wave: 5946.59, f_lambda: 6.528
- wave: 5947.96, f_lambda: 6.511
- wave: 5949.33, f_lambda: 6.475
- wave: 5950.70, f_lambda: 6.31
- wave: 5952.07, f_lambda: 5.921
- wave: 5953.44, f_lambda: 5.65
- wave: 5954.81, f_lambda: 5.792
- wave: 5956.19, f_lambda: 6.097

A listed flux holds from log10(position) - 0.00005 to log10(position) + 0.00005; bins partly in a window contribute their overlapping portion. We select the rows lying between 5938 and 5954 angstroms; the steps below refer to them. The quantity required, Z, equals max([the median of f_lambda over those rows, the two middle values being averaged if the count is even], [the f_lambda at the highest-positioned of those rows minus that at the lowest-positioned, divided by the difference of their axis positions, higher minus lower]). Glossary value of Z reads 6.32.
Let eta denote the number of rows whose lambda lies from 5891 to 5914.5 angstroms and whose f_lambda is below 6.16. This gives 6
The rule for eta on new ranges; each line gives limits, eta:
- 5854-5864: 4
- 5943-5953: 1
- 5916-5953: 2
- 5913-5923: 2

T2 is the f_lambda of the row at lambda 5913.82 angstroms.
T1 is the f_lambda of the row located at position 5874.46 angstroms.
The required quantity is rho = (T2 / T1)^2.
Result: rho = 0.56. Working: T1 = 8.514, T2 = 6.366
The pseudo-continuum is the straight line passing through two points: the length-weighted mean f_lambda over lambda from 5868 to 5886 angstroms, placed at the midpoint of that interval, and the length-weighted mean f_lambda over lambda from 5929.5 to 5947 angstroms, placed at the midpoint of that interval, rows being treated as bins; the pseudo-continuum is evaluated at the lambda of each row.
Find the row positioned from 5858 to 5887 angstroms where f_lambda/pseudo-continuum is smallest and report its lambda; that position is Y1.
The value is 5886.65 angstroms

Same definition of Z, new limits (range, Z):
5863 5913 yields 6.39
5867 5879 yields 7.51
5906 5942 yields 6.35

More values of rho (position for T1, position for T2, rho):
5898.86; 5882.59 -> 1.02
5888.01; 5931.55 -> 1.53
